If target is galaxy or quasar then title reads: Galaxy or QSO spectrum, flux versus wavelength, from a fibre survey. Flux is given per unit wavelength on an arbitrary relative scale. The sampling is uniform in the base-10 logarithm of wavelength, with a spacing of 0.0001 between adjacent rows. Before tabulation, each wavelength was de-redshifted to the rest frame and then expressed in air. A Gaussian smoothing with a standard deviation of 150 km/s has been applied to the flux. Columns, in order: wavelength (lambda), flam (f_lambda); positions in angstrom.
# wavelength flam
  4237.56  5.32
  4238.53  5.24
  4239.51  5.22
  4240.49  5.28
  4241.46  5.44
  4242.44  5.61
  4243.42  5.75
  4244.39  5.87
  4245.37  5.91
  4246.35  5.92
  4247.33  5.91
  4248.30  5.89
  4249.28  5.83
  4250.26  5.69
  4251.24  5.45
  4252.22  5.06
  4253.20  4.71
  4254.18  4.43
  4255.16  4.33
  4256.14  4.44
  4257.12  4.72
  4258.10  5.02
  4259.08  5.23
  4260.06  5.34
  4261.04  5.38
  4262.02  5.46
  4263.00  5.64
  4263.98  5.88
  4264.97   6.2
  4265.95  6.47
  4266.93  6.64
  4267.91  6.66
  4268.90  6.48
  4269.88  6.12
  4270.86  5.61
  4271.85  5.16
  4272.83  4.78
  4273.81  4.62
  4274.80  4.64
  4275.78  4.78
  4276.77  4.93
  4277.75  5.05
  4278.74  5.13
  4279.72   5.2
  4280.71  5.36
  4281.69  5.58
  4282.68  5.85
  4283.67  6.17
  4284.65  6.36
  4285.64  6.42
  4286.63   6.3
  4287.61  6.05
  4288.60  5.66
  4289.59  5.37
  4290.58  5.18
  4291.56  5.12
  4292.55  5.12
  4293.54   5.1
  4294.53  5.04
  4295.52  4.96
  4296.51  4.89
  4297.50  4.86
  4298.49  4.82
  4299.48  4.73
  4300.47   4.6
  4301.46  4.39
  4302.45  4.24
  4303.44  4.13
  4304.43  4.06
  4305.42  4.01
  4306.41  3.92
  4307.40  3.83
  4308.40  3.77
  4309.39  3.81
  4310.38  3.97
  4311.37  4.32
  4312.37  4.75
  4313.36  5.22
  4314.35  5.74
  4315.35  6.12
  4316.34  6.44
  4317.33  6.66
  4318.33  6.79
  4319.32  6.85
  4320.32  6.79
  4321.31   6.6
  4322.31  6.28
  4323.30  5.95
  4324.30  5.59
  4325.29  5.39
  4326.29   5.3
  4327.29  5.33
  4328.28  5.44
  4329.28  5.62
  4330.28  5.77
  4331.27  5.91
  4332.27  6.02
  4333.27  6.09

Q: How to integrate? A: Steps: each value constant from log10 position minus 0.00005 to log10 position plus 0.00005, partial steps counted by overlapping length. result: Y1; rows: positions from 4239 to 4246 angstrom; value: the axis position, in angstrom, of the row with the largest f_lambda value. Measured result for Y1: 4245.37 angstrom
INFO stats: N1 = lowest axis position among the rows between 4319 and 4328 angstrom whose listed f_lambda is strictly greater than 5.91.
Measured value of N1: 4319.32 angstrom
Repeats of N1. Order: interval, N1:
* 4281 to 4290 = 4283.67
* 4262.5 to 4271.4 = 4264.97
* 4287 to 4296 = 4287.61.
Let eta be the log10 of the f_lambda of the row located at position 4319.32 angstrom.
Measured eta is 0.84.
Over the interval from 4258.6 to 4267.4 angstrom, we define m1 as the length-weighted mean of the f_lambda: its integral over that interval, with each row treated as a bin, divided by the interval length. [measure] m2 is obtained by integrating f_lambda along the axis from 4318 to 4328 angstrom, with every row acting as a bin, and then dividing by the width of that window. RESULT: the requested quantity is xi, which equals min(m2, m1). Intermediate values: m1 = 5.8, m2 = 6.1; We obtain 5.8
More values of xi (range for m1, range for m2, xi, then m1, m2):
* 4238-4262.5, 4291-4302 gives 4.9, 5.3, 4.9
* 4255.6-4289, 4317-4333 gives 5.6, 5.6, 6.0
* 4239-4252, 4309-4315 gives 4.7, 5.7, 4.7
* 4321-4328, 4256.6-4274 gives 5.7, 5.7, 5.7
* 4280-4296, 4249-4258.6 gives 4.9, 5.6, 4.9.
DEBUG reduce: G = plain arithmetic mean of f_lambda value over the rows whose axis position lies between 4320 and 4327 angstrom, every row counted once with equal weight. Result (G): 6.0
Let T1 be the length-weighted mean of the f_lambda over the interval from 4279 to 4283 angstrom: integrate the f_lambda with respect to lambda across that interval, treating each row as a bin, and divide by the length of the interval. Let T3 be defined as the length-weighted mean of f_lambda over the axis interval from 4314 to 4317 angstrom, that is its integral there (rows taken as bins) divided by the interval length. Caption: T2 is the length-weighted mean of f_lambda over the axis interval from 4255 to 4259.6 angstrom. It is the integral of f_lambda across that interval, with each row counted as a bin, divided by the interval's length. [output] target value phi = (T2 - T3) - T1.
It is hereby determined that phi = -6.8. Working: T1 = 5.46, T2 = 4.8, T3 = 6.2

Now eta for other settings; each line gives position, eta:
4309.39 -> 0.58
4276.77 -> 0.69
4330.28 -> 0.76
